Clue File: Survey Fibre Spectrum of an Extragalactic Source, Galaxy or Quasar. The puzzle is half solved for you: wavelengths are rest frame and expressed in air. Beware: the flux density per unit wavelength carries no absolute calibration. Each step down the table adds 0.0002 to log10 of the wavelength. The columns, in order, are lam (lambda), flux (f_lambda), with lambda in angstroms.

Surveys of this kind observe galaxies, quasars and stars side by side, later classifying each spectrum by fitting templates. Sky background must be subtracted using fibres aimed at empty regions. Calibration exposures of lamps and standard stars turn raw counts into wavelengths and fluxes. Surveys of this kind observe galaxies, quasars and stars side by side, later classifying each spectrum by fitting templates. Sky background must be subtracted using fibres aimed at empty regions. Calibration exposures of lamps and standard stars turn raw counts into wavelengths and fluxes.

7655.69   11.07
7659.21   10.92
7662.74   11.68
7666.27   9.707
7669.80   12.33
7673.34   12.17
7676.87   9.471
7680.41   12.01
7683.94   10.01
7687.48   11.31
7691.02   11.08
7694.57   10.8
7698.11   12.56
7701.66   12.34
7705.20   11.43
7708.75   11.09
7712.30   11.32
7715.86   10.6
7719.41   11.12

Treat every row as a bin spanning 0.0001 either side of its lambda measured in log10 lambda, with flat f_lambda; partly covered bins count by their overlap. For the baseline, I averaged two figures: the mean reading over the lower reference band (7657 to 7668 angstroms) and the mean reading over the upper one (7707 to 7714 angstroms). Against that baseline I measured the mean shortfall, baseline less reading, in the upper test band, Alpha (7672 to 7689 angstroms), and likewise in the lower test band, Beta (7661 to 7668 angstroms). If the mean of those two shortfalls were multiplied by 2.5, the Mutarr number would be 0.4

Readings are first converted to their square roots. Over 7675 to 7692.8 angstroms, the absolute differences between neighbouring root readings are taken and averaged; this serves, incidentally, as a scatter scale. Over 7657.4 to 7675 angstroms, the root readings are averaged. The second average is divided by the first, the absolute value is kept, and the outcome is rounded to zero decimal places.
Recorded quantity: 15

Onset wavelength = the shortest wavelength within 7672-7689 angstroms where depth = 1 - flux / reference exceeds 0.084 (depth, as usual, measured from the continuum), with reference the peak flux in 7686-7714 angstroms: 7676.87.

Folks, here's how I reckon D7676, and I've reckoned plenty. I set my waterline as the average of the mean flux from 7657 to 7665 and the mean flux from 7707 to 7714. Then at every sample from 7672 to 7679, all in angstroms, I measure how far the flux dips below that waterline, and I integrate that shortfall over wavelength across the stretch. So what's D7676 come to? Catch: 3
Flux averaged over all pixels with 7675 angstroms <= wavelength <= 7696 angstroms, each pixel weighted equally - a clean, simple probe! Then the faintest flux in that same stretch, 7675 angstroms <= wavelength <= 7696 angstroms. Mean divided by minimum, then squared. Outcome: 1.30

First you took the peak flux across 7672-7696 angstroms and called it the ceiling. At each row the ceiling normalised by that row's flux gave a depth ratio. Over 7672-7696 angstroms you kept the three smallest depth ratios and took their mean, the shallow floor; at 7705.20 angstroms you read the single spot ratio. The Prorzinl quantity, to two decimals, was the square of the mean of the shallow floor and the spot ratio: 1.10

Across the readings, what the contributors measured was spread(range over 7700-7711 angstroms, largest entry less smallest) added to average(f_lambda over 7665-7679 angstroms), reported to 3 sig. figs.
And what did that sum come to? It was 12.2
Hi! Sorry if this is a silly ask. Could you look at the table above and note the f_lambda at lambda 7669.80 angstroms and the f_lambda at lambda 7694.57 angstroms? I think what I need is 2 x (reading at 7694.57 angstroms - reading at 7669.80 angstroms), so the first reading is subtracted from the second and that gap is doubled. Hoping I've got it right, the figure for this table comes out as -3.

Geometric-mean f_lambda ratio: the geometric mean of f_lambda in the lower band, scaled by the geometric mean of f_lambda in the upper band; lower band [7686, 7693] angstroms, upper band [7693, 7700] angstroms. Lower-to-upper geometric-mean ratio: 0.96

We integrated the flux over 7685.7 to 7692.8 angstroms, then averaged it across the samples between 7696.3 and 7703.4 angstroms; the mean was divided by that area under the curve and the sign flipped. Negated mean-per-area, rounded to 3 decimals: -0.157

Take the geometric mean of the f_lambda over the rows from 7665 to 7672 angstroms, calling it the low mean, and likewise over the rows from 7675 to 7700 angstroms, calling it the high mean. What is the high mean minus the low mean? 0.0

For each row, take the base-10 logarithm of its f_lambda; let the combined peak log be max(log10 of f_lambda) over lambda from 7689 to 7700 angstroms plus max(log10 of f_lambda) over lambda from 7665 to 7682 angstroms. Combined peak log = 2.19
